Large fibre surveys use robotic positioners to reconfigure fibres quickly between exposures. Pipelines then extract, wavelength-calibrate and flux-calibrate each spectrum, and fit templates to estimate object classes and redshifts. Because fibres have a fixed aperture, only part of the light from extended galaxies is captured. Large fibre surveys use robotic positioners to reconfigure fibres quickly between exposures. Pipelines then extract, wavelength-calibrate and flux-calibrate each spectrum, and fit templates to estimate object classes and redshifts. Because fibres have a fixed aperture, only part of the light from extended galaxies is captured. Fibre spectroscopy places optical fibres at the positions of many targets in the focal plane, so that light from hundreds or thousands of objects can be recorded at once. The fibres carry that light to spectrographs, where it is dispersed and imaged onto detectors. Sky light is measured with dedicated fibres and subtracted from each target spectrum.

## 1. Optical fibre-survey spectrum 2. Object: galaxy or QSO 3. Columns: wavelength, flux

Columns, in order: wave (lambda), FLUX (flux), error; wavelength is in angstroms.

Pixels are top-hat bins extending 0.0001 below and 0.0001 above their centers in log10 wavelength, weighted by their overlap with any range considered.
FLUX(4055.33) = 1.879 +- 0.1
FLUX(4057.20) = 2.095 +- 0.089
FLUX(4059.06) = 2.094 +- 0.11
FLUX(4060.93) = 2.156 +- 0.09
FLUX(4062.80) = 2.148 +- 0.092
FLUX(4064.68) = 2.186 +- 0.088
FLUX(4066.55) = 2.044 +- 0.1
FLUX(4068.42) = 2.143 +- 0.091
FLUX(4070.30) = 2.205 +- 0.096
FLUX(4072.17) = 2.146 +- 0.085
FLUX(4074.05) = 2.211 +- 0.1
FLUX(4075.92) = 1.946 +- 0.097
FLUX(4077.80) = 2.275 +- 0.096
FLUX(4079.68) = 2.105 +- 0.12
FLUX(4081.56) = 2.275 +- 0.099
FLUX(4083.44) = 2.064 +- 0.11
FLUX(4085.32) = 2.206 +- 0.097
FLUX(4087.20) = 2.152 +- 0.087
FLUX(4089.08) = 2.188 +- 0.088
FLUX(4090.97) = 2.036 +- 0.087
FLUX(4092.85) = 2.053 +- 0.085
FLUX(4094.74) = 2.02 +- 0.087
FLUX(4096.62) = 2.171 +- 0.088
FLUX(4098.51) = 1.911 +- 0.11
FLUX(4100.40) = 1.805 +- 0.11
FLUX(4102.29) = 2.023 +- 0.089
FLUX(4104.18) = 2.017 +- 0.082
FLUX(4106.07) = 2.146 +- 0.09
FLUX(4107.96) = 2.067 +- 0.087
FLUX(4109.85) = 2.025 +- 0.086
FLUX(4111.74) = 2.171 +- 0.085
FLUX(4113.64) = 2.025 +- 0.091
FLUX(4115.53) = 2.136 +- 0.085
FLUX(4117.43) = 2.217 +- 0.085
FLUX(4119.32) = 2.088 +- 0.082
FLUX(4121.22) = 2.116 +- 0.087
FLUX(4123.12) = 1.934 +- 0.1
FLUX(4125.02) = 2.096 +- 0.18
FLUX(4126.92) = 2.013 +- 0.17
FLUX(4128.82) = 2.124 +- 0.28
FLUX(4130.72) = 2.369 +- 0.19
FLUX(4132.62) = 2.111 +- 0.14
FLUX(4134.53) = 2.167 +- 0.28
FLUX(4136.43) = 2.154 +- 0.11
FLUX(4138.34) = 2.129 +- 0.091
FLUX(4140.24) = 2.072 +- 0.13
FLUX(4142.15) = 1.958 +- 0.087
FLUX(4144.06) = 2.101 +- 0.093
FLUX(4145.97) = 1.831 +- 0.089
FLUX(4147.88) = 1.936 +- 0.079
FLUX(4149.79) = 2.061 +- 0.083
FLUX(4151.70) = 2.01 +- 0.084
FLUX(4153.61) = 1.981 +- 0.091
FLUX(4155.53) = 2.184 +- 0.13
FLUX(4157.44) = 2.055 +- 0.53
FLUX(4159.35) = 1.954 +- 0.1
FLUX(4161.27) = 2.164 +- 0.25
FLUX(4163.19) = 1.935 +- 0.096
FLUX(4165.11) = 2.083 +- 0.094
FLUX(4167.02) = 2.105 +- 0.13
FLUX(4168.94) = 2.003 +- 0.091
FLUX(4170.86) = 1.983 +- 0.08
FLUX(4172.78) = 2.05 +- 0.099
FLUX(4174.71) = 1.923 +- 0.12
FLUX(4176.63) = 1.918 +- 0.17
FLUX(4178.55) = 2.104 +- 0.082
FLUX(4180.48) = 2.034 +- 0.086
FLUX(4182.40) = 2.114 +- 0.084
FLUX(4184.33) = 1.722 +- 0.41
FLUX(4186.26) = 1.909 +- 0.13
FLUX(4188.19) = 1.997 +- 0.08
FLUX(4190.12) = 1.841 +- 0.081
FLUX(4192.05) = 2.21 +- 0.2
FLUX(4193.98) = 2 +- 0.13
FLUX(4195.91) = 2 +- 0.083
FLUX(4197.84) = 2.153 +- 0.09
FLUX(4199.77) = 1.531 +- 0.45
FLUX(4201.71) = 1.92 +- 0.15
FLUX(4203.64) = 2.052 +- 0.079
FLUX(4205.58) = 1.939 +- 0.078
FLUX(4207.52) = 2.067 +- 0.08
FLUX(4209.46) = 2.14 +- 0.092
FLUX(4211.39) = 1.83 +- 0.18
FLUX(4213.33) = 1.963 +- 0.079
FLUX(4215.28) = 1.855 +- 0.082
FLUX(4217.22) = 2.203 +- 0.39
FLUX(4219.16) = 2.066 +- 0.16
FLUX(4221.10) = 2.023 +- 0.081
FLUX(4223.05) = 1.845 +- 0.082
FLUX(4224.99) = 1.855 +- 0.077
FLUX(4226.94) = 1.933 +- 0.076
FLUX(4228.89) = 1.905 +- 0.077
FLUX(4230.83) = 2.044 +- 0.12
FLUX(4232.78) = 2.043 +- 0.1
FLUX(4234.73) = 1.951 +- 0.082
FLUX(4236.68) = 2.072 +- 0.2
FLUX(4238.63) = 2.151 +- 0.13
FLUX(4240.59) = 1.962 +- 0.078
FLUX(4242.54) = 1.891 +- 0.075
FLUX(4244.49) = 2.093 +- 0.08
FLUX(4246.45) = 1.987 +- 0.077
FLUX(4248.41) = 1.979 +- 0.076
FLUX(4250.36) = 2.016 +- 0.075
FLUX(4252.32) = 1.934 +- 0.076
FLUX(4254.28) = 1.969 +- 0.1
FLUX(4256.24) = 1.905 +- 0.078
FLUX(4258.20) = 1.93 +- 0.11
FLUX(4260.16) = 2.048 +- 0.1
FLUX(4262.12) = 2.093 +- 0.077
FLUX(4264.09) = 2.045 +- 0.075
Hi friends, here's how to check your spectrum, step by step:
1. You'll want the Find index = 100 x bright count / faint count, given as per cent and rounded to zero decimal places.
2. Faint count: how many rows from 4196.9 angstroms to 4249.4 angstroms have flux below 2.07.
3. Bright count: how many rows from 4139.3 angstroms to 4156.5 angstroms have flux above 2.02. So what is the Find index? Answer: 19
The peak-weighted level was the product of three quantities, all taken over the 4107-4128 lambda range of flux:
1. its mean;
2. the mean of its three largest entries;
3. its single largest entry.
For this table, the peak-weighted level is 10.0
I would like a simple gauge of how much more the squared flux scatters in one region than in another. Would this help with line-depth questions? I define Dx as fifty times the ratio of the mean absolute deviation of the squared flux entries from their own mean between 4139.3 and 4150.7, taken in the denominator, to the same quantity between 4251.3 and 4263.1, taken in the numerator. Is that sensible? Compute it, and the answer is 36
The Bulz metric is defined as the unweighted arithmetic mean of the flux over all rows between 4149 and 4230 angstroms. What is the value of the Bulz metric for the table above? 1.991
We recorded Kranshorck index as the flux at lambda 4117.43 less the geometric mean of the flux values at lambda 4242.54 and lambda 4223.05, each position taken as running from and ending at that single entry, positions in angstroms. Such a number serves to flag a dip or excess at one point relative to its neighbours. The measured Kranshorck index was 0.35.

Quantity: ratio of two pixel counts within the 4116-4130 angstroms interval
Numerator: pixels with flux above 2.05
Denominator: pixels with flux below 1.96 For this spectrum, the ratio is 5.00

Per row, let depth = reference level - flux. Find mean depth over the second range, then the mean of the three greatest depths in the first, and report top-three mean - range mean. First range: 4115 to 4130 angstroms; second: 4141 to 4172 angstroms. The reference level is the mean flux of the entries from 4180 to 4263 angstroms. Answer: 0.010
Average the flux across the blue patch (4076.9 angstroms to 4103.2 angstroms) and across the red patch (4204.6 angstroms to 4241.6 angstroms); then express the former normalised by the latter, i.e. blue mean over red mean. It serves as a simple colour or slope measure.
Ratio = 1.05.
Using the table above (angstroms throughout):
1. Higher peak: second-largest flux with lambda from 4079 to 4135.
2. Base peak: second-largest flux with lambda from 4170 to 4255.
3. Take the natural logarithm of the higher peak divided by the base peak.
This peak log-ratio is 0.03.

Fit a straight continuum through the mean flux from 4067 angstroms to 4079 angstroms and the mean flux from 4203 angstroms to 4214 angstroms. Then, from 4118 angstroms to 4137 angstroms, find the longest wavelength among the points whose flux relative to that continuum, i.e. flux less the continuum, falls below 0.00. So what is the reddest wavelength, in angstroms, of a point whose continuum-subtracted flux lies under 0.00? 4126.92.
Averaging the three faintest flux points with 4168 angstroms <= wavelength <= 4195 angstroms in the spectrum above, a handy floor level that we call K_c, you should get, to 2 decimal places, 1.82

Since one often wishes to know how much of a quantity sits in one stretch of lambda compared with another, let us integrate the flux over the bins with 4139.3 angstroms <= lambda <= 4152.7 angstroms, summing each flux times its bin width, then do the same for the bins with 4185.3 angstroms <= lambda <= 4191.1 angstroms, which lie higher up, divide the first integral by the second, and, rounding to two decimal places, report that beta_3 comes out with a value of 2.41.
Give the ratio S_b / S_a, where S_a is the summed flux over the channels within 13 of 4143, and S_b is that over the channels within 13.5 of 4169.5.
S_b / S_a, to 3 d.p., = 0.978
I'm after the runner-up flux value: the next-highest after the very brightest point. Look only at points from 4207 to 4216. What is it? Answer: 2.067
